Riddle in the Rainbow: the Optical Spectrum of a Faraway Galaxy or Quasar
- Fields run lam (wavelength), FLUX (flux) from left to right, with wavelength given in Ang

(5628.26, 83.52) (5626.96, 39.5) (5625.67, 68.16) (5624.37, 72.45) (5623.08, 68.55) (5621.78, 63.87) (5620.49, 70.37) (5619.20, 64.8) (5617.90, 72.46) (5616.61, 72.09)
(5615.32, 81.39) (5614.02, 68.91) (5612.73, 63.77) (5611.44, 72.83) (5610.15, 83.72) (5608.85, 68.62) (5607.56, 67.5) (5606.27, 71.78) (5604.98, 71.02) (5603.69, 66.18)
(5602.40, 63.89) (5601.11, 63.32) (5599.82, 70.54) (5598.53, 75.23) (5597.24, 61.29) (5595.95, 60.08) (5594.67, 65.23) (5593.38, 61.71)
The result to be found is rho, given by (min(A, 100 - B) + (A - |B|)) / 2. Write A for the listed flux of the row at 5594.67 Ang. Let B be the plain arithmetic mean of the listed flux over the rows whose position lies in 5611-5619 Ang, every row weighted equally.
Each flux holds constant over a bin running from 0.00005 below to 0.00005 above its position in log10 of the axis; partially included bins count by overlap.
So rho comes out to 11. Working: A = 65.23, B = 72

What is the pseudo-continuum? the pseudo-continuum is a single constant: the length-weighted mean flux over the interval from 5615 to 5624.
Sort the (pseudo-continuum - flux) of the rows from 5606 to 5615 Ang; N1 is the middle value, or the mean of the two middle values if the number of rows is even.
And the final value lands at 1.3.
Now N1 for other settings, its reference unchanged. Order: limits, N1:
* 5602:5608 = 2.7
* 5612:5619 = -1.9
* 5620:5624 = 1.7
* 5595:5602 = 6.9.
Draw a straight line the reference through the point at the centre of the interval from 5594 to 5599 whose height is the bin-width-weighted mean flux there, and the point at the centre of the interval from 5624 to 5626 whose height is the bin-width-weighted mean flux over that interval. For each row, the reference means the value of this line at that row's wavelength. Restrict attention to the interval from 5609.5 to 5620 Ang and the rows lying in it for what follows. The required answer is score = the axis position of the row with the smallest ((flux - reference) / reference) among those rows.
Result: 5619.20 Ang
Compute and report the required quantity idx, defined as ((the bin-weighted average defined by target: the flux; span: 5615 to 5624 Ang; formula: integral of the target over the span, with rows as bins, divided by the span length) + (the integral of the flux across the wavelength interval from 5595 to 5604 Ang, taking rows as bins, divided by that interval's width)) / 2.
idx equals 68.0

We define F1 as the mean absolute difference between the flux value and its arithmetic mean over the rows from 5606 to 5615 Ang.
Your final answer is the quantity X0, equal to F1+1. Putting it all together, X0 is 5.4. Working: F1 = 4.36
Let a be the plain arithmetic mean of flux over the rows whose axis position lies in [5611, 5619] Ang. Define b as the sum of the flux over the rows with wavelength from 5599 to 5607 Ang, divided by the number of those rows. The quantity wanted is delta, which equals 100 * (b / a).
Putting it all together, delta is 94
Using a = 72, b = 68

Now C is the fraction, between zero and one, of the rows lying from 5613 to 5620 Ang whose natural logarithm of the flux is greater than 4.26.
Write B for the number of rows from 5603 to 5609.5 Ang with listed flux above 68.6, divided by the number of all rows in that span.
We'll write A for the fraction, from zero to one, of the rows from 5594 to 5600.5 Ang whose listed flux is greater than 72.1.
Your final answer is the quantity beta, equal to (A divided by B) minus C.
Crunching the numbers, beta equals -0.27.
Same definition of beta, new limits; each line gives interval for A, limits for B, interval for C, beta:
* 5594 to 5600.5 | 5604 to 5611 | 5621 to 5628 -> 0.05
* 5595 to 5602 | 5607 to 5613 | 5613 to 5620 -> -0.27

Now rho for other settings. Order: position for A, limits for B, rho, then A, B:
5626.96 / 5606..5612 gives -3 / 39.5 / 73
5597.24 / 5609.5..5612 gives 2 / 61.29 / 78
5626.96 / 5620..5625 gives 1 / 39.5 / 69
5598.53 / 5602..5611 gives 17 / 75.23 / 70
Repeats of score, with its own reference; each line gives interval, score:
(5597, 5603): 5597.24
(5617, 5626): 5621.78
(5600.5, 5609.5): 5601.11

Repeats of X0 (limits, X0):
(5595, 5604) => 5.2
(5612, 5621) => 5.1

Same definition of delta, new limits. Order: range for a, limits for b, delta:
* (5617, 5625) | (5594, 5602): 96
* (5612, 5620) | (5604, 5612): 103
